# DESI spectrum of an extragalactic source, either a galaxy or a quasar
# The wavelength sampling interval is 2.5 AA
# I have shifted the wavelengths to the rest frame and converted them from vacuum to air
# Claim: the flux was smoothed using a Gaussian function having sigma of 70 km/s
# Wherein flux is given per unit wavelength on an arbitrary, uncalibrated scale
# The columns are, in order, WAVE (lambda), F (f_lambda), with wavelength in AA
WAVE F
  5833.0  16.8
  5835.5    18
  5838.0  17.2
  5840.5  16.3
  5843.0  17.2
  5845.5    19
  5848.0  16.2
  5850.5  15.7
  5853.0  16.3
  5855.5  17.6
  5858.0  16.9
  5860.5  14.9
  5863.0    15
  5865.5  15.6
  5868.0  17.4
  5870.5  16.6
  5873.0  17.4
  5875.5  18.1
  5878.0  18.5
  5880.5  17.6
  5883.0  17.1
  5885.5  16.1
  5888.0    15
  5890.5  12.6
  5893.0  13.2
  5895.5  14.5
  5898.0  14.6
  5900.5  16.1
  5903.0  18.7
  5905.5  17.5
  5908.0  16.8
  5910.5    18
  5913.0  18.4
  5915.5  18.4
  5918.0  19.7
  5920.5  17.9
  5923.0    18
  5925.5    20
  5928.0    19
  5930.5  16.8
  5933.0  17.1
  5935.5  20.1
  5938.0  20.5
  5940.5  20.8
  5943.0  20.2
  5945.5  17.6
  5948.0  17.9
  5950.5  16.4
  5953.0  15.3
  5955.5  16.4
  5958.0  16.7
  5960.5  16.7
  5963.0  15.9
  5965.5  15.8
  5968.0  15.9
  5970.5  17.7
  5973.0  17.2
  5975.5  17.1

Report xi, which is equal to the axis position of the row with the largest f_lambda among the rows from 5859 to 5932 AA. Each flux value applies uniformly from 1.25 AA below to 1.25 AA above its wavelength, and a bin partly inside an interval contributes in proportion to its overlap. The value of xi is 5925.5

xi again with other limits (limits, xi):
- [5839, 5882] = 5845.5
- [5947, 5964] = 5948.0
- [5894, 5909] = 5903.0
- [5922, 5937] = 5935.5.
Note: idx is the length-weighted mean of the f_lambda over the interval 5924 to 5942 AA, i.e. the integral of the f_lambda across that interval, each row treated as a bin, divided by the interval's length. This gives 19.2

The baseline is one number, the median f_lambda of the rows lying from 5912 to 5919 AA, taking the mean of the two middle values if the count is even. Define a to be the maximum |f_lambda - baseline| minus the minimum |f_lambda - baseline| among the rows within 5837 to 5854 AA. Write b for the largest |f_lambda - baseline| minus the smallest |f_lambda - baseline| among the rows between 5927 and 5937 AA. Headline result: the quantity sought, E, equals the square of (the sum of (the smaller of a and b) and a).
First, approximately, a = 2.1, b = 1.1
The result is 10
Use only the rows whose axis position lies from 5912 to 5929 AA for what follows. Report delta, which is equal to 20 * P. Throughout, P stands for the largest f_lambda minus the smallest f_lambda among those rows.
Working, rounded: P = 2.1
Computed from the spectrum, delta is 42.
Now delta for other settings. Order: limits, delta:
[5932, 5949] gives 74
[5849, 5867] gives 54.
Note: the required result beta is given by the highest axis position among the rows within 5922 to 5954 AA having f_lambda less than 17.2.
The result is 5953.0 AA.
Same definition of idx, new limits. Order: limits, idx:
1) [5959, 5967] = 16.1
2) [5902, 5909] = 17.7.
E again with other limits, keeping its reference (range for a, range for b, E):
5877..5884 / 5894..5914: 6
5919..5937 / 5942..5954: 7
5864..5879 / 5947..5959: 28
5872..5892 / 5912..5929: 53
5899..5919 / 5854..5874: 21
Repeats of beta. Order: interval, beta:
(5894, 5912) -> 5908.0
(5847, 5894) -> 5893.0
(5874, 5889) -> 5888.0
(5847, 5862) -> 5860.5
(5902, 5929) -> 5908.0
